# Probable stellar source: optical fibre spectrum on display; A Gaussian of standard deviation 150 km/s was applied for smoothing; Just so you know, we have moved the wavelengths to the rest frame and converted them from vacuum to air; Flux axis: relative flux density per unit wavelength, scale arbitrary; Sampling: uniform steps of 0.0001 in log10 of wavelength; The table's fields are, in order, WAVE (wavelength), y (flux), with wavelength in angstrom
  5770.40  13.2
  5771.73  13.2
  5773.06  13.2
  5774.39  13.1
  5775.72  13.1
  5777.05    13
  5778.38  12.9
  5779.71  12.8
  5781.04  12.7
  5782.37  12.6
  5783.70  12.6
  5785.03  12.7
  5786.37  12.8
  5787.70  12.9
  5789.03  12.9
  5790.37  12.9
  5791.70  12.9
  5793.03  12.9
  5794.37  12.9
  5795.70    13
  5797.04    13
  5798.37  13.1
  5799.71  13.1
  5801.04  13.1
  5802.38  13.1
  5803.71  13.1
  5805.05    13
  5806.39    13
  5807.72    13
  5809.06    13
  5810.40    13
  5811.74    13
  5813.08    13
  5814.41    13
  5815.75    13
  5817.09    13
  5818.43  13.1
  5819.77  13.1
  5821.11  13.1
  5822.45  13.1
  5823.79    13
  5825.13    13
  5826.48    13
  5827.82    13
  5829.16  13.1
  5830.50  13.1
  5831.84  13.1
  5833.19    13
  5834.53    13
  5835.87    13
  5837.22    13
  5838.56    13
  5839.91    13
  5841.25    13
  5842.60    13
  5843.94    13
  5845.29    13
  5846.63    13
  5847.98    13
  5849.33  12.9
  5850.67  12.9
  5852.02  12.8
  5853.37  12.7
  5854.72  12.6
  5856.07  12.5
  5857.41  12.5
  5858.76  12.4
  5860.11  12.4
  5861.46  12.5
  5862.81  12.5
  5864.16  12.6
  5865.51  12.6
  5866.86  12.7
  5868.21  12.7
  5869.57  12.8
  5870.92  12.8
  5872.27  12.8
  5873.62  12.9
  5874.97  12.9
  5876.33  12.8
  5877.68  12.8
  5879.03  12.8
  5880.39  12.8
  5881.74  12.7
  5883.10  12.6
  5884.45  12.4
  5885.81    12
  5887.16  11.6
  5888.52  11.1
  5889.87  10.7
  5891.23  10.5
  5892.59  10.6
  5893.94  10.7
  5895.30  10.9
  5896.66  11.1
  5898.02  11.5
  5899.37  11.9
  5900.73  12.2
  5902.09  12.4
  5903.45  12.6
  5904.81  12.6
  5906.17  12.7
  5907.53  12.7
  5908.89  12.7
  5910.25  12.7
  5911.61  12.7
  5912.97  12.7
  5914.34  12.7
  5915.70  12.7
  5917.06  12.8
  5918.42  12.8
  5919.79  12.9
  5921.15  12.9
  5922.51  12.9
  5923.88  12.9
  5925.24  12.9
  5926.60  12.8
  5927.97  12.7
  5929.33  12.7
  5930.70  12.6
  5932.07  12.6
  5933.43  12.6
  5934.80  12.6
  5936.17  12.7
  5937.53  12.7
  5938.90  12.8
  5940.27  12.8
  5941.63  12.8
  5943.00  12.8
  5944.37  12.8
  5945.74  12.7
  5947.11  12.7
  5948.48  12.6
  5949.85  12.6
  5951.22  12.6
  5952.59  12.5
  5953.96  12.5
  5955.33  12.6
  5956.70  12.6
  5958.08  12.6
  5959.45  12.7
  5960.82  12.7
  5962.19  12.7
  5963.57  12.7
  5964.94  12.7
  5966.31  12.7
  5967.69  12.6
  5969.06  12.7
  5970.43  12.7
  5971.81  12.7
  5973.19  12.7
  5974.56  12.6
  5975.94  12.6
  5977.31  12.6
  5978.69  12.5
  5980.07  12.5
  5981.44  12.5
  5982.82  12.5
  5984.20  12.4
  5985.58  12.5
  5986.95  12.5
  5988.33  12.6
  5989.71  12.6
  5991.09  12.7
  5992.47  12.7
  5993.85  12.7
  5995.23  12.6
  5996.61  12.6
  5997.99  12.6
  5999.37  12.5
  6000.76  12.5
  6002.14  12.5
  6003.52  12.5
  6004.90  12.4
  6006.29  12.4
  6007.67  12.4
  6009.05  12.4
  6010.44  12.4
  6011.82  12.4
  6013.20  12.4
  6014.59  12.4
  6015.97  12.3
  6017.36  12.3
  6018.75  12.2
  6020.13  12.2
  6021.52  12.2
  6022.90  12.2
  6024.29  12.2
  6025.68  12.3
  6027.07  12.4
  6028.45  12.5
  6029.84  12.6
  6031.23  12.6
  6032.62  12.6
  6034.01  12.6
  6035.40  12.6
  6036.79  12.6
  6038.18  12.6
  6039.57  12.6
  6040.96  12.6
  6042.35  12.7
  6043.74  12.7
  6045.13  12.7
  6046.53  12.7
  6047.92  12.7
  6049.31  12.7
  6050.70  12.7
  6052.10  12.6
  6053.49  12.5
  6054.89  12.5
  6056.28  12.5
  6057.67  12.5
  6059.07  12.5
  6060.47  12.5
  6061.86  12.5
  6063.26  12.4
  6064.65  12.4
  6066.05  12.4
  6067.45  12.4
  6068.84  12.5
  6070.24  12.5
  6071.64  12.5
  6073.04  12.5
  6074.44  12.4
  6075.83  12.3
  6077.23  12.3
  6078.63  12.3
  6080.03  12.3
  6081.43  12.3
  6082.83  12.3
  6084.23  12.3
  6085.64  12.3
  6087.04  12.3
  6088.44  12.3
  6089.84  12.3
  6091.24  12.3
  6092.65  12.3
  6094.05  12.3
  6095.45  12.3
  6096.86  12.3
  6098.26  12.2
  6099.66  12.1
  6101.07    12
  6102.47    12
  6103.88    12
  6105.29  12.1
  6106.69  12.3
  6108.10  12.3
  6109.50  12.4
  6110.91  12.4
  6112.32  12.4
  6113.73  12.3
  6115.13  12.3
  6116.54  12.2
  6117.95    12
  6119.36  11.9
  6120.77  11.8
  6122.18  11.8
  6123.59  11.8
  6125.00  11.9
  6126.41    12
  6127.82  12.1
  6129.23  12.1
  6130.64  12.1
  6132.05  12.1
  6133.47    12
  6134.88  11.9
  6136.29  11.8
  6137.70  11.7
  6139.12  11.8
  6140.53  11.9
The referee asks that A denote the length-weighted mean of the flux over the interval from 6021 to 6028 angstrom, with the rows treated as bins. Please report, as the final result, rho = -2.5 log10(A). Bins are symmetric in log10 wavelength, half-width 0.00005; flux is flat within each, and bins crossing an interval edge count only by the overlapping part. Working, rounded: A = 12.3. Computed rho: -2.72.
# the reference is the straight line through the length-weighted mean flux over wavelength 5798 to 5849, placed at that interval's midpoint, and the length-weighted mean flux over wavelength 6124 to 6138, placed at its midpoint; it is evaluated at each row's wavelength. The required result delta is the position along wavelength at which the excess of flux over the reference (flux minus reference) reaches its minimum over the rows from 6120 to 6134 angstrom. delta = 6120.77 angstrom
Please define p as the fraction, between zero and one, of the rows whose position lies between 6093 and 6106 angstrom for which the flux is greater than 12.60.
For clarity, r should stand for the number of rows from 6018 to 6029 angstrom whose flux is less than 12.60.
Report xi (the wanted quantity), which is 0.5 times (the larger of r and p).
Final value 4.0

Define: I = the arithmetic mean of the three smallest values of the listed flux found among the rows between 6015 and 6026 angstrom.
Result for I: 12.2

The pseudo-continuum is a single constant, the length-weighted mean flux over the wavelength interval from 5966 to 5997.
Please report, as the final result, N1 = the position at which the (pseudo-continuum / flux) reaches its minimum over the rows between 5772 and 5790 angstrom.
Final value 5773.06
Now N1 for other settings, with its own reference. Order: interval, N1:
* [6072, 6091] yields 6073.04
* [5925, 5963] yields 5925.24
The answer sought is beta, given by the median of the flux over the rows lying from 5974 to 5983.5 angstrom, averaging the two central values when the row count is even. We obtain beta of 12.5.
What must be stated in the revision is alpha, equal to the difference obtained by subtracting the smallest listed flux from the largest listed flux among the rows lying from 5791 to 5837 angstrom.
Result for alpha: 0.2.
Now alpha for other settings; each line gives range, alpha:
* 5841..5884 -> 0.6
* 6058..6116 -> 0.5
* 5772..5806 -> 0.6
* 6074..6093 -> 0.1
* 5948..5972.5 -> 0.2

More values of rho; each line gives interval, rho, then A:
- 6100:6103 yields -2.70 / 12.0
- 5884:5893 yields -2.63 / 11.3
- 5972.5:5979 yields -2.75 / 12.6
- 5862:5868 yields -2.75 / 12.6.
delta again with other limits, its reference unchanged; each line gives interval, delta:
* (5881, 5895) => 5891.23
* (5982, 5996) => 5984.20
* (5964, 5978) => 5967.69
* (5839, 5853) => 5852.02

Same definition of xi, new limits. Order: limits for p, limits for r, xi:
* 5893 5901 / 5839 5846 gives 0.0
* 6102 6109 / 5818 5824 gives 0.0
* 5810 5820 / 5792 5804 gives 0.5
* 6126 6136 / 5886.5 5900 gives 5.0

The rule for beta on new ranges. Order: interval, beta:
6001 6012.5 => 12.4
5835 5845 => 13.0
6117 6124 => 11.8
